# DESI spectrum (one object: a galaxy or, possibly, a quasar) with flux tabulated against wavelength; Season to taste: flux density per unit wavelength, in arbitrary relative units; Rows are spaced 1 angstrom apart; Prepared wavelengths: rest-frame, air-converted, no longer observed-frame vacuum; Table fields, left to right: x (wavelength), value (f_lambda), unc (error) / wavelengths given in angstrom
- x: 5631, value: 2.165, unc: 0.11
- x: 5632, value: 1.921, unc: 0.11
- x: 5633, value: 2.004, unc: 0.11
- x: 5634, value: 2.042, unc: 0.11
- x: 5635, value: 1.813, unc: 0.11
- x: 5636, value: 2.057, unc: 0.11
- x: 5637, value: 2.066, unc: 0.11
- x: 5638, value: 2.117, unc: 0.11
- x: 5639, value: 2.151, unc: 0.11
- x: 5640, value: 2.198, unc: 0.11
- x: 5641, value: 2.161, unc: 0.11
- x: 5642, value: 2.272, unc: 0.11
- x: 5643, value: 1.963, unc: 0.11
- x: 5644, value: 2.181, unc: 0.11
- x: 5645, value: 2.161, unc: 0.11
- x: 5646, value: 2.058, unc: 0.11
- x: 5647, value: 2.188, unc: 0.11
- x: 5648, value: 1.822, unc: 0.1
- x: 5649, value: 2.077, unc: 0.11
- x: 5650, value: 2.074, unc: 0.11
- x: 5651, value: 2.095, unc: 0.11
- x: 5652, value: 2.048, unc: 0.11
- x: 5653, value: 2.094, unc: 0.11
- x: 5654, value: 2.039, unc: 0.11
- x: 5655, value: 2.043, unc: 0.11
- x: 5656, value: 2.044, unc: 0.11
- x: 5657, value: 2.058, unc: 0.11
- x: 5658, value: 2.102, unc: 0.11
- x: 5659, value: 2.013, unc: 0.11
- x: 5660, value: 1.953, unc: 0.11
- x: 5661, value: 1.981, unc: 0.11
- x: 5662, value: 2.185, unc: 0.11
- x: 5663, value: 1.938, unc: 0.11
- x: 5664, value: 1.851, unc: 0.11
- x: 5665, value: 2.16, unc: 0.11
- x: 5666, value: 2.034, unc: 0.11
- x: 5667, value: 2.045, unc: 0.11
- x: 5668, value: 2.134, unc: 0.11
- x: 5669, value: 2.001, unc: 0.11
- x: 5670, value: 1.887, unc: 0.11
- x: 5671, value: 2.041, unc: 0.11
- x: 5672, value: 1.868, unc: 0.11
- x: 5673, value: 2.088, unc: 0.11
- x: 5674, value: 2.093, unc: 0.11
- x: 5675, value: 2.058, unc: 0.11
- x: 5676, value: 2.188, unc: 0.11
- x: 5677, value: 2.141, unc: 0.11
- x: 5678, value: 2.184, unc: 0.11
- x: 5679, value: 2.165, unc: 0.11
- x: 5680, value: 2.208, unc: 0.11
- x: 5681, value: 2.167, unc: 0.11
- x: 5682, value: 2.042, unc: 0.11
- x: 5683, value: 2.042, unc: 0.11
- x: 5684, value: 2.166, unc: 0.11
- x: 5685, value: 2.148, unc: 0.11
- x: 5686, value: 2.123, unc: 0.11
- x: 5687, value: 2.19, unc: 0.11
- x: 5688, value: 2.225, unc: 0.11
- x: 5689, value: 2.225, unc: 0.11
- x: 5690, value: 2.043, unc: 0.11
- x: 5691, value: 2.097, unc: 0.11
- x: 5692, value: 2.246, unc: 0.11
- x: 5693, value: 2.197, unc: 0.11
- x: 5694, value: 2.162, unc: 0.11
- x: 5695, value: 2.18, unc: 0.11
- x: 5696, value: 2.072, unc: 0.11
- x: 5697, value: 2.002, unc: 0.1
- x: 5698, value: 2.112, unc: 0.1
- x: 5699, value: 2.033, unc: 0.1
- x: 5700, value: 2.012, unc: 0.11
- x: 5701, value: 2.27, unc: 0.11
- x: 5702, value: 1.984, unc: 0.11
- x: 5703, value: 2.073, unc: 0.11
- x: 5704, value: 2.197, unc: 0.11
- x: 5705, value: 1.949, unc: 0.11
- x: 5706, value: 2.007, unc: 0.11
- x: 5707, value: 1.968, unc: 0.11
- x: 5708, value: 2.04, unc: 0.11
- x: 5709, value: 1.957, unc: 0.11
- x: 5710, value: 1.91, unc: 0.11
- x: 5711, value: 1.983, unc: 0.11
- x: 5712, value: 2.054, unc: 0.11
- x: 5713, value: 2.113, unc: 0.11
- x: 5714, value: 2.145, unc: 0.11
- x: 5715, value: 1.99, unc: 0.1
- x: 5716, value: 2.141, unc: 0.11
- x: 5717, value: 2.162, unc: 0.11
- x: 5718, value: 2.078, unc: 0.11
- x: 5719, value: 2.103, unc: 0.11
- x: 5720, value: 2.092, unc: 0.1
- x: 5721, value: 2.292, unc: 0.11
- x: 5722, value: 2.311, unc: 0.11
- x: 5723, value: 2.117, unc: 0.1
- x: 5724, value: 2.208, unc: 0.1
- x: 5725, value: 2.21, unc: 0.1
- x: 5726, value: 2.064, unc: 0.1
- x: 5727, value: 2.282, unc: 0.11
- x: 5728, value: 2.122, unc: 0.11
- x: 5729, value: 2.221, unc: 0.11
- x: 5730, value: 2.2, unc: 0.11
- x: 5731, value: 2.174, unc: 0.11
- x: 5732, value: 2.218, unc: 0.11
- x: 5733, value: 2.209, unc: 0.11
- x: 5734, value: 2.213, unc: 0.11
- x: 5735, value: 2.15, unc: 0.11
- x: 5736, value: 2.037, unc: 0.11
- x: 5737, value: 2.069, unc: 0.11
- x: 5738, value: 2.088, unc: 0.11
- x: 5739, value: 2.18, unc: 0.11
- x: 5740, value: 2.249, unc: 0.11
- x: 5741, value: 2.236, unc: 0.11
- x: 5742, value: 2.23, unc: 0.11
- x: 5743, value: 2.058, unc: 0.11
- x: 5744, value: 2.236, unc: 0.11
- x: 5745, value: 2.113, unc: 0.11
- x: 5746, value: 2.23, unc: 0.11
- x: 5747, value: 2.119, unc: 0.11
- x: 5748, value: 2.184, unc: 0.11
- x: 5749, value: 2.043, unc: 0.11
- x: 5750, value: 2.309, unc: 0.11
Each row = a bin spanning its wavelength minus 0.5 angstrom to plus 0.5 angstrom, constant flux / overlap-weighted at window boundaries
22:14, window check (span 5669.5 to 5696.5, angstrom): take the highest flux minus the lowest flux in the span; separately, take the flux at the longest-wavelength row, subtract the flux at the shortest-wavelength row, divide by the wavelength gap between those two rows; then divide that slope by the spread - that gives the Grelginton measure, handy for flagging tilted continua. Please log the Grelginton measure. 0.0188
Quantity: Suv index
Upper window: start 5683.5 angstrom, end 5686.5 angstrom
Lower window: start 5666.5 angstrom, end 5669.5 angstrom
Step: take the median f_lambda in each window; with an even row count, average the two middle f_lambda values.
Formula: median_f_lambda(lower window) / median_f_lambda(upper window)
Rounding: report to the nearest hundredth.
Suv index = 0.95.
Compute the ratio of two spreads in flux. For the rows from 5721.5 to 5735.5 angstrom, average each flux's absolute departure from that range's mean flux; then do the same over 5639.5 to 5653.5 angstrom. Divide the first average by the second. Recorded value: 0.60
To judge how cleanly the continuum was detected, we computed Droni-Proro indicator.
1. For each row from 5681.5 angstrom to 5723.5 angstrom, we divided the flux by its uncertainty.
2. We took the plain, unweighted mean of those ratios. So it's 19.37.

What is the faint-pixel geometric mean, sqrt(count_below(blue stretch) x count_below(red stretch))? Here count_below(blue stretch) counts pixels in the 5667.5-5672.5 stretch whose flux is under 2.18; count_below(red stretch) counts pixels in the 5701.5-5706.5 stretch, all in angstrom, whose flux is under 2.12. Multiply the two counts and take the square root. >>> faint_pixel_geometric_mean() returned 4.5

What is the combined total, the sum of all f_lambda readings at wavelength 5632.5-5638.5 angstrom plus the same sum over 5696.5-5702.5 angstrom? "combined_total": 24.5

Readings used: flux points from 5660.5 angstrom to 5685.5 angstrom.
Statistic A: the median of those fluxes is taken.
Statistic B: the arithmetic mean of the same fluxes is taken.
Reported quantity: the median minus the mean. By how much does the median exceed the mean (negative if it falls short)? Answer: 0.015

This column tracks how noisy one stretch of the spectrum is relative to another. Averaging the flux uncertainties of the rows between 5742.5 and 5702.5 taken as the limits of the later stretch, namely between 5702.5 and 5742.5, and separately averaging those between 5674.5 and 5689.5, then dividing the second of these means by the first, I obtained 1.01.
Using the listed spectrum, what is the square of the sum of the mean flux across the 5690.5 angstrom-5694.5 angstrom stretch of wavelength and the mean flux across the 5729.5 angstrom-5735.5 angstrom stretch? 19.1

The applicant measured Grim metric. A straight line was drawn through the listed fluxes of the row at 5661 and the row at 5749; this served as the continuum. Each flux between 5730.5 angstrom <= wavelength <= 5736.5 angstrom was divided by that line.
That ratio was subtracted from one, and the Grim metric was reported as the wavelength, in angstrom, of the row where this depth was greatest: 5736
